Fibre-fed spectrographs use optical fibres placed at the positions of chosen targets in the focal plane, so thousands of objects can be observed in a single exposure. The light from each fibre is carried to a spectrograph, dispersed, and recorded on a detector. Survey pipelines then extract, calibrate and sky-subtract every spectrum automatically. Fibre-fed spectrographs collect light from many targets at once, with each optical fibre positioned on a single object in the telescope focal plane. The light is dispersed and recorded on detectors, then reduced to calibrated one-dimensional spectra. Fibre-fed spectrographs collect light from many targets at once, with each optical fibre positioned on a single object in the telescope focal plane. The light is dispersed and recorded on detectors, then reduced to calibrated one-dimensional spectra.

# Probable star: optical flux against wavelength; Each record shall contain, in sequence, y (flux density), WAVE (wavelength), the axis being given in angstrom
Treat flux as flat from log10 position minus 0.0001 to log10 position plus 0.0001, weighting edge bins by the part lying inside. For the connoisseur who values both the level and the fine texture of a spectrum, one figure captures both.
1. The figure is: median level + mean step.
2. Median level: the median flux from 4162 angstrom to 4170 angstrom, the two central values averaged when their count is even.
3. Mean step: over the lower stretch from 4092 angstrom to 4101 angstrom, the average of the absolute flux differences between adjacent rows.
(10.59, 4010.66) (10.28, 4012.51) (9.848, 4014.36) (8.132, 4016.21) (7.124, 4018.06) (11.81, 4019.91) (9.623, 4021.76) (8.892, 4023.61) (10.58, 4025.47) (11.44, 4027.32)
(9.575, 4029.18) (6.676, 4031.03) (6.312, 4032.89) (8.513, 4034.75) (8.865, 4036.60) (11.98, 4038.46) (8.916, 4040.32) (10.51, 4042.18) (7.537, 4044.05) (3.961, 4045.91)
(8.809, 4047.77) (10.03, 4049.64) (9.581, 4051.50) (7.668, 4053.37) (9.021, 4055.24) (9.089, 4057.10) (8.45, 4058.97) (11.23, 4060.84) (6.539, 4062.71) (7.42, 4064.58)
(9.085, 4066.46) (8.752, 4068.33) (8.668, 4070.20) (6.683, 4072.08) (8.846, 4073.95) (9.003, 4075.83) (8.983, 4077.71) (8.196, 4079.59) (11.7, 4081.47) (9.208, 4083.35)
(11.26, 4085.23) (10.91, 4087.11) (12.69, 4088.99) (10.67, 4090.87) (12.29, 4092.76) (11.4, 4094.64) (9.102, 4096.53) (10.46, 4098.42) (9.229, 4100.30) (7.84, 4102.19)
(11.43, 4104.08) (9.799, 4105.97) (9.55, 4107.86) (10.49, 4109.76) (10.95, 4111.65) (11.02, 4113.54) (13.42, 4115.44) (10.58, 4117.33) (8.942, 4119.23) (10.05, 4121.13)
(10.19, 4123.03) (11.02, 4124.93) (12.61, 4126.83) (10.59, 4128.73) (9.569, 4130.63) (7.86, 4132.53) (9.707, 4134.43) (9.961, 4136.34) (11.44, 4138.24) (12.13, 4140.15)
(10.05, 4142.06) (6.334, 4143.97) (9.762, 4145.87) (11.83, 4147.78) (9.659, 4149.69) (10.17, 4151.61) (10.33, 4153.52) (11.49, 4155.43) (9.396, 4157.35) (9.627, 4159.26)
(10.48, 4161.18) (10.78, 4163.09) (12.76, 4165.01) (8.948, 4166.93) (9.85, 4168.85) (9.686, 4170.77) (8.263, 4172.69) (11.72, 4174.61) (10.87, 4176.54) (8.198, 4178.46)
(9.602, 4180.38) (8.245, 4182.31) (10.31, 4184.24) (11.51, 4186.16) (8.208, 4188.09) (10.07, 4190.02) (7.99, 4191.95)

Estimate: 11.8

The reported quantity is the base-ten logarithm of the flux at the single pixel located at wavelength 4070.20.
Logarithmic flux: 0.94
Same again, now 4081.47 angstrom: 1.07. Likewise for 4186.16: 1.06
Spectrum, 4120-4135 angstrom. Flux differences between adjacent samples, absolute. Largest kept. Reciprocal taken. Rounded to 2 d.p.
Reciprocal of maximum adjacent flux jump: 0.50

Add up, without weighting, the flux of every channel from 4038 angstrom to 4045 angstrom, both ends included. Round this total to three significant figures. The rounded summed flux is 38.9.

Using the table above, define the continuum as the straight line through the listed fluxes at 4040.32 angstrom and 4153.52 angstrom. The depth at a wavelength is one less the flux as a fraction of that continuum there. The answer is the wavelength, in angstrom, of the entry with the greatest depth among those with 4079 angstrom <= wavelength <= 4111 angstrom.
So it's 4102.19 angstrom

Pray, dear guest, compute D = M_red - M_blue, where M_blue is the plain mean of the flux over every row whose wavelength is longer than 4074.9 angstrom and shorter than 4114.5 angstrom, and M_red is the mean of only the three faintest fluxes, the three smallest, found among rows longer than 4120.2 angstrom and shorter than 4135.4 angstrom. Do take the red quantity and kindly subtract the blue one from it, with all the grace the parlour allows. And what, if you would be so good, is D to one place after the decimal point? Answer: -1.2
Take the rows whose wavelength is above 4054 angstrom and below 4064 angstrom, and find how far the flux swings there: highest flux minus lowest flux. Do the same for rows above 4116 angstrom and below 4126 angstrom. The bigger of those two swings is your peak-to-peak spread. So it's 4.7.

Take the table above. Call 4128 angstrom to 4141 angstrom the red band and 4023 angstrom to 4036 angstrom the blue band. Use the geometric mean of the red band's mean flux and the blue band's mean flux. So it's 9.49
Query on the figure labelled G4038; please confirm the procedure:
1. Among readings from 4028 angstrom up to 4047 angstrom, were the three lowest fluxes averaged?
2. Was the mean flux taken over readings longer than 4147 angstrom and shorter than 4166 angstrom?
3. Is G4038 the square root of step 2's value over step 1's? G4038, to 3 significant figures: 1.37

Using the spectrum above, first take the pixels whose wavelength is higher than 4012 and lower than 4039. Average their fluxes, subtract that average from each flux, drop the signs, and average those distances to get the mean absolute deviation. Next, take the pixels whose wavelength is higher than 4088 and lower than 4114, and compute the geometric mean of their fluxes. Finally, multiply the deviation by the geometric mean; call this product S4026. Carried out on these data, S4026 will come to 14.8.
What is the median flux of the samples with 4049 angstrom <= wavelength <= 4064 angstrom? 9.1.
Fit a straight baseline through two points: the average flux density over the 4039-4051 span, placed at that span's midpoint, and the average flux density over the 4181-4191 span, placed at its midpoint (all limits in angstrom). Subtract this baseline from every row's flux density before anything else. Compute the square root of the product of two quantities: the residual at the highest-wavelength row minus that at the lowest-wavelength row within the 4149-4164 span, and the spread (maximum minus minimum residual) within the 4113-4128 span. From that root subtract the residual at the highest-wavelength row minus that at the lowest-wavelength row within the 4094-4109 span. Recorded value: 4.1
